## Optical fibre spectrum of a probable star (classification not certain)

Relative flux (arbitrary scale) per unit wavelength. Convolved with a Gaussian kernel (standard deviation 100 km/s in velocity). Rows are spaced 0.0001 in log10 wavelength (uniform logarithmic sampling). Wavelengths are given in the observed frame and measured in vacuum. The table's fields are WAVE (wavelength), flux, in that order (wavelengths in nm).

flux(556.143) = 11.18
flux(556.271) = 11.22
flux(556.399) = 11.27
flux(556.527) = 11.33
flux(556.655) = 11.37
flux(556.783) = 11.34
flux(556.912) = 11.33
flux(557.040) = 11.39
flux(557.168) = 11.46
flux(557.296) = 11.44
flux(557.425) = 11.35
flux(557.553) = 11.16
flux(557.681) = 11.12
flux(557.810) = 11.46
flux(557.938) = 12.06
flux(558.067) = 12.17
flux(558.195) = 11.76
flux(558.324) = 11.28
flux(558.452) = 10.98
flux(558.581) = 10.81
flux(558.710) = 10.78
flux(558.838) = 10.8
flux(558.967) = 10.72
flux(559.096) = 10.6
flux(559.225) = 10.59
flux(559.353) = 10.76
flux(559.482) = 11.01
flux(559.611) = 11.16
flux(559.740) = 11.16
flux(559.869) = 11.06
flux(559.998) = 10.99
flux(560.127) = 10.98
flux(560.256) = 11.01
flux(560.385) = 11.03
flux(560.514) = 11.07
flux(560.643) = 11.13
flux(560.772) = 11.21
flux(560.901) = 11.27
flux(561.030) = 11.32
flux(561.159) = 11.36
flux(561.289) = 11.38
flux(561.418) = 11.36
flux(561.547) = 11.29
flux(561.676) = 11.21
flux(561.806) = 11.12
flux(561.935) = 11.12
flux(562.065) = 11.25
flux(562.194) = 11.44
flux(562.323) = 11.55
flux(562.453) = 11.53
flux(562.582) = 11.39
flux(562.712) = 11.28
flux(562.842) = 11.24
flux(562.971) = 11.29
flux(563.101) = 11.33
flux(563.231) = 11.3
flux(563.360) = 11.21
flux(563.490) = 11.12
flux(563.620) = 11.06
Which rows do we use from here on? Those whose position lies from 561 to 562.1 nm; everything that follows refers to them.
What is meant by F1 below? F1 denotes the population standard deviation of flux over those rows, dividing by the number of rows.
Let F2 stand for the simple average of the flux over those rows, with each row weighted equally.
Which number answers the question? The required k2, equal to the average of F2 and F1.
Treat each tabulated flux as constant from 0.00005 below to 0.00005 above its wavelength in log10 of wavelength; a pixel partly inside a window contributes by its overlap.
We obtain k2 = 5.68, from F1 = 0.09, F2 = 11.3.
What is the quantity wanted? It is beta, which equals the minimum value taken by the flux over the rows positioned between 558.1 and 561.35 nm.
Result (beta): 10.59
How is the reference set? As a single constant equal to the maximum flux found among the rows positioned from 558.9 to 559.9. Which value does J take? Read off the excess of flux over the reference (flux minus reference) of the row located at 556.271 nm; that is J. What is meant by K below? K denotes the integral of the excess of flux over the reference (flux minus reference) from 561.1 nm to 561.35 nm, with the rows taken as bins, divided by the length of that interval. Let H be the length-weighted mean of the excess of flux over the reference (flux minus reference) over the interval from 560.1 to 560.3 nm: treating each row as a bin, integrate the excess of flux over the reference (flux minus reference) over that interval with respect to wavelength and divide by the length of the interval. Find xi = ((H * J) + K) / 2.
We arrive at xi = 0.100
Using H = -0.16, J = 0.06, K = 0.21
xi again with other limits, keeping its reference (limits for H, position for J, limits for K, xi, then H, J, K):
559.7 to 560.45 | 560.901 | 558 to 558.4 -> 0.271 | -0.13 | 0.11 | 0.56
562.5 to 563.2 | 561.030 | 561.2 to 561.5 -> 0.114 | 0.15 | 0.16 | 0.20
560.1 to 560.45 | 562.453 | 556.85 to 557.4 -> 0.093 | -0.15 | 0.37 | 0.24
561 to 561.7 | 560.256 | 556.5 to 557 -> 0.080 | 0.17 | -0.15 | 0.19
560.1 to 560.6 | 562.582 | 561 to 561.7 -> 0.068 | -0.13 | 0.23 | 0.17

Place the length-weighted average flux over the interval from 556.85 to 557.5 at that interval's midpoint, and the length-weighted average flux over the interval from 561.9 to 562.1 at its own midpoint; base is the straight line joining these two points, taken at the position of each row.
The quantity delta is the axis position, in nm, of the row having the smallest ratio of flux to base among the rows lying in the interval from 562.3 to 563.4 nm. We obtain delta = 563.360 nm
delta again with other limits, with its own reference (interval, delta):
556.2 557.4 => 556.271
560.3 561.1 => 560.385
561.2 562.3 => 561.806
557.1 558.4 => 557.681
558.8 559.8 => 559.225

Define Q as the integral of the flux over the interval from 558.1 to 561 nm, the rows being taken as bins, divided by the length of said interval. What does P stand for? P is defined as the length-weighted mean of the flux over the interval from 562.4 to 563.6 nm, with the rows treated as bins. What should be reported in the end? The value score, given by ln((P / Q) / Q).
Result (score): -2.38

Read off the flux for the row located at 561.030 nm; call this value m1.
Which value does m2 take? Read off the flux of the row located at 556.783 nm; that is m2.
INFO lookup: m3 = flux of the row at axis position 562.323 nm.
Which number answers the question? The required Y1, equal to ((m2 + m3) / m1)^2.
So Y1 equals 4.09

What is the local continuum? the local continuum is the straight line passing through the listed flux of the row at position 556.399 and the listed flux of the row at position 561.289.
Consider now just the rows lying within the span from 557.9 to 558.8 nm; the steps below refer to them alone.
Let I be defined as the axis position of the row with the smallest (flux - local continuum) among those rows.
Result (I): 558.710 nm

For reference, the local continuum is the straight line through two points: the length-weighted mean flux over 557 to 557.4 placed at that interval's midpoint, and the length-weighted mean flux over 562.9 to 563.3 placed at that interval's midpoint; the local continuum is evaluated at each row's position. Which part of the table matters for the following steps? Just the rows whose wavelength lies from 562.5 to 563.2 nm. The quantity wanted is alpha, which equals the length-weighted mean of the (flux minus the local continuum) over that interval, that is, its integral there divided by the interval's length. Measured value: -0.02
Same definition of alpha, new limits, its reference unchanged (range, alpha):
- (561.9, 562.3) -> -0.03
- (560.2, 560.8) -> -0.28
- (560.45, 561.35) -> -0.11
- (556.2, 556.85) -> -0.13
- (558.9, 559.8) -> -0.53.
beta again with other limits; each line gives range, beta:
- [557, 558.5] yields 10.98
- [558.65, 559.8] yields 10.59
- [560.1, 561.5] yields 10.98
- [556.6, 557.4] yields 11.33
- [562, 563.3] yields 11.24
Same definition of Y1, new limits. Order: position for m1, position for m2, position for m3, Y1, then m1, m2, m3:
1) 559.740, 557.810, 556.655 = 4.18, 11.16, 11.46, 11.37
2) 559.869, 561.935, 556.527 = 4.12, 11.06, 11.12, 11.33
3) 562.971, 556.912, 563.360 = 3.99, 11.29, 11.33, 11.21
